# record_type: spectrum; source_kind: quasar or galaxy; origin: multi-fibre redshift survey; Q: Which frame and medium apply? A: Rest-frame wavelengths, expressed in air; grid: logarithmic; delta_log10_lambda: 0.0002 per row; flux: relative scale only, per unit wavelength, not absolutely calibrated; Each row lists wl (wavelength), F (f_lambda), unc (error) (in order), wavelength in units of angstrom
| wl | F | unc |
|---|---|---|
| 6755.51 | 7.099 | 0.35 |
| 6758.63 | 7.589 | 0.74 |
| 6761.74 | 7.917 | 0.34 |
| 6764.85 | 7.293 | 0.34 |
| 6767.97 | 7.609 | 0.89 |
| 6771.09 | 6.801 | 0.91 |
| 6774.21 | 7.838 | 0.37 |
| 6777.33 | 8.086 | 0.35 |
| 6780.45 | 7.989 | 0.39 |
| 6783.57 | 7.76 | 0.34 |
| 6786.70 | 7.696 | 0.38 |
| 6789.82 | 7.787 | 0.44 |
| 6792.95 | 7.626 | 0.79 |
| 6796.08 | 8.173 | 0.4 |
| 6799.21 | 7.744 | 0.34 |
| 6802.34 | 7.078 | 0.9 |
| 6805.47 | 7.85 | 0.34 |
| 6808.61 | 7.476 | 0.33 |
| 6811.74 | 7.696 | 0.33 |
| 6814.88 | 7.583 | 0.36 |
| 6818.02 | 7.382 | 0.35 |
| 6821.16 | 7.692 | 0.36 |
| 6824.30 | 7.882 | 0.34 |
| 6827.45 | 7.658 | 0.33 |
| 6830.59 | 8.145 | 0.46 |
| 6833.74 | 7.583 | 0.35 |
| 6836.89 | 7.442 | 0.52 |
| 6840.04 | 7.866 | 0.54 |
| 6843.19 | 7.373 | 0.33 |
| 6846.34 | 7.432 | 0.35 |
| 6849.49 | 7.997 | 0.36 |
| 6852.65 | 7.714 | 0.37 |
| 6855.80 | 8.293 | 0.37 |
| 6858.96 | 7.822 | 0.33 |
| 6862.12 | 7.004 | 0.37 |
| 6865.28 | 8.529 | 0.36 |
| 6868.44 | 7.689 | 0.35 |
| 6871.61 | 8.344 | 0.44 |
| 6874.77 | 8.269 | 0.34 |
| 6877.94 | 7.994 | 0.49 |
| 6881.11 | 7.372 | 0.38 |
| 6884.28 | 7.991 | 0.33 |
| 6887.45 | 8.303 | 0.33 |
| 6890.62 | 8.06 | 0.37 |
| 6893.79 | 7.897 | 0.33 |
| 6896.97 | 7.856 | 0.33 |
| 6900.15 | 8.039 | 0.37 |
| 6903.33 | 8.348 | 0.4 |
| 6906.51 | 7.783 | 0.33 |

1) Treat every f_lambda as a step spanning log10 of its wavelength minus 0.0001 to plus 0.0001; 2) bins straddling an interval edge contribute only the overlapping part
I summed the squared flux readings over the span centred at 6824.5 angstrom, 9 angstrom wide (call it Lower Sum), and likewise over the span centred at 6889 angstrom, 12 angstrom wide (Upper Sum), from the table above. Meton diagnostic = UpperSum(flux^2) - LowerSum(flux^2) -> 80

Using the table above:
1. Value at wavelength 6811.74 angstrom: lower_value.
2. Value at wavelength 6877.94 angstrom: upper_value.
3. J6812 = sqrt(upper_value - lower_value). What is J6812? 0.5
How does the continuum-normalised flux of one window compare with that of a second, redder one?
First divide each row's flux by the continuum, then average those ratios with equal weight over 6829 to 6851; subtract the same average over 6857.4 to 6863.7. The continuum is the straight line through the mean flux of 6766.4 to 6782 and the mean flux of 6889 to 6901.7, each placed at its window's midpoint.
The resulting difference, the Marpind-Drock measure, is 0.04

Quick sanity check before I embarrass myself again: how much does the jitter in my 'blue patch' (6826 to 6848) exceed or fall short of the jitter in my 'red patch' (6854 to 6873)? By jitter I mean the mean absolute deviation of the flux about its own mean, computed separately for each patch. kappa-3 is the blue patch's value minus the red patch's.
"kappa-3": -0.23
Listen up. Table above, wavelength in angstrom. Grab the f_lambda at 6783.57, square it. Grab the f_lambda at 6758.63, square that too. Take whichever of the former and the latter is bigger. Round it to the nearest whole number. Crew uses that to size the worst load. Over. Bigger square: 60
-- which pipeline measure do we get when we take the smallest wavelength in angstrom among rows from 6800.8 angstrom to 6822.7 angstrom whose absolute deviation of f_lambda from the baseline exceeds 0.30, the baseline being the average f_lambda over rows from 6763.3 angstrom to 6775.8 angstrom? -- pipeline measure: 6802.34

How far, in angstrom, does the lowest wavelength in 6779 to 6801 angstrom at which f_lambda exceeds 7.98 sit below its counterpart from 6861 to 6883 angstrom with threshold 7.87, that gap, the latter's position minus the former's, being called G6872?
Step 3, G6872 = 84.8 angstrom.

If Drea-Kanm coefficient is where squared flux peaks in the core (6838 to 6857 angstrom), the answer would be 6855.80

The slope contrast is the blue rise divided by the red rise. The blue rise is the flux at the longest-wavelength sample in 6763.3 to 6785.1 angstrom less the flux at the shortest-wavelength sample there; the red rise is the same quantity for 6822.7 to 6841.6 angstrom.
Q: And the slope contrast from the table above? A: -29.2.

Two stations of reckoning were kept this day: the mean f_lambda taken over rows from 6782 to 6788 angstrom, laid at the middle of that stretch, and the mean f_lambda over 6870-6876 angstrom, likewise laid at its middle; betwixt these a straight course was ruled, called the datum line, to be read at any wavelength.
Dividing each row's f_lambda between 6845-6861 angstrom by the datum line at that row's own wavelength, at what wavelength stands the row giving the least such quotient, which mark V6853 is 6846.34 angstrom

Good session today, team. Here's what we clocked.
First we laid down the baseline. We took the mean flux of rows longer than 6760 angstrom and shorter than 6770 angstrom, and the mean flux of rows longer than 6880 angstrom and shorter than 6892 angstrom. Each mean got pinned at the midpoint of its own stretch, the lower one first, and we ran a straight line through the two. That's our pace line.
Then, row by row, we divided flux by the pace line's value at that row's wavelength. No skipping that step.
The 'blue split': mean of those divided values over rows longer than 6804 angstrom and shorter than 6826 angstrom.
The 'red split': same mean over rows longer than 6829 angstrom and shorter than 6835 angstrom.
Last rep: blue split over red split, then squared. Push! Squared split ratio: 0.96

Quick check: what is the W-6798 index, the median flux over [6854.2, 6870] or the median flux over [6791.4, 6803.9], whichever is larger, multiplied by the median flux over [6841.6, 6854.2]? 59.2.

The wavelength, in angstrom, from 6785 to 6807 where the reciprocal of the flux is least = 6796.08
